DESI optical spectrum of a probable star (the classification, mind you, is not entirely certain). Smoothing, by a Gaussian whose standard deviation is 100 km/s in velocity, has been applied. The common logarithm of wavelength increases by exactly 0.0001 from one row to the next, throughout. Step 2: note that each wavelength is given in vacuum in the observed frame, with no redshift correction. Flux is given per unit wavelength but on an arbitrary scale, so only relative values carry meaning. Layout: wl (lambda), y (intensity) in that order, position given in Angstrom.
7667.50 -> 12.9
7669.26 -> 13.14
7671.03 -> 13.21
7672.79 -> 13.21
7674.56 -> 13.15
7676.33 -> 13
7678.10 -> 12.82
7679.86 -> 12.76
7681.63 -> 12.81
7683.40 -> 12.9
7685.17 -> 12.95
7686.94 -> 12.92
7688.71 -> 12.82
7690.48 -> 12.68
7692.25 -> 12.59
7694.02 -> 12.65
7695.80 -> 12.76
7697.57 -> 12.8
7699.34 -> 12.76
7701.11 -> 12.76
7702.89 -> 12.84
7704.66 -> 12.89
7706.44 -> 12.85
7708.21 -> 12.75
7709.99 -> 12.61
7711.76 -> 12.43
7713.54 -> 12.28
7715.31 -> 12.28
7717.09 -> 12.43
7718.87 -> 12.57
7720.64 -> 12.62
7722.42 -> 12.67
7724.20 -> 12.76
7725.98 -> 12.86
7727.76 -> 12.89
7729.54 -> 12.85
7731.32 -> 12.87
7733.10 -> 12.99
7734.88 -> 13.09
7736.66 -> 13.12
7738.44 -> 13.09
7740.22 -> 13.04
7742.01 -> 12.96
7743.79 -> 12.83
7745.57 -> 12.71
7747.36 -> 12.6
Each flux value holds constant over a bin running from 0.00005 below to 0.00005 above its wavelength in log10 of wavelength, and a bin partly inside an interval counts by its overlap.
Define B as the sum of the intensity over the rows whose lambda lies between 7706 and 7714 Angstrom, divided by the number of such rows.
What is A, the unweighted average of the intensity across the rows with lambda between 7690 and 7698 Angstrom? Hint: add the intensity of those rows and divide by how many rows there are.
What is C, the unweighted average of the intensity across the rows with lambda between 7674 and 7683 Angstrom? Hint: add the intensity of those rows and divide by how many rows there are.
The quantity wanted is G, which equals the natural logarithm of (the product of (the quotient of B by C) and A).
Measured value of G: 2.52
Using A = 12.7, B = 12.6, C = 12.9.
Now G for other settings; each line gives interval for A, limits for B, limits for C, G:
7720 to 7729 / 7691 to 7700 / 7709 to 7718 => 2.57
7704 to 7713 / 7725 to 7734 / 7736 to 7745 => 2.53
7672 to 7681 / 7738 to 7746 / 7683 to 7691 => 2.57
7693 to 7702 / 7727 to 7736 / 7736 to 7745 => 2.54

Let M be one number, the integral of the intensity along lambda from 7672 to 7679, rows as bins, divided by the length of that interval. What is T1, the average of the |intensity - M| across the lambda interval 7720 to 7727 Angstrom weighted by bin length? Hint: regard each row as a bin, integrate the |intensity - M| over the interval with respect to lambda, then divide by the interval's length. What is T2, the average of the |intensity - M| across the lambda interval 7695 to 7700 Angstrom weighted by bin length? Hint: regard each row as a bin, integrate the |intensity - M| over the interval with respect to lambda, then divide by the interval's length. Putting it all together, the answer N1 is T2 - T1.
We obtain -0.04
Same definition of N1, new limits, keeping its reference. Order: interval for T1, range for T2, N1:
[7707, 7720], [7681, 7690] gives -0.38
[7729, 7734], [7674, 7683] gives 0.04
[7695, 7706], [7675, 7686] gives -0.07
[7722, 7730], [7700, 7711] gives 0.03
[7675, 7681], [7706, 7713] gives 0.23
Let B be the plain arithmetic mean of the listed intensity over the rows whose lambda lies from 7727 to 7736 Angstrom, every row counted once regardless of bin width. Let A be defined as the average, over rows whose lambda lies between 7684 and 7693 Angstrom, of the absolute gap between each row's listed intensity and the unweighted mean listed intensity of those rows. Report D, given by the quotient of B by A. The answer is 103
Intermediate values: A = 0.13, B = 12.94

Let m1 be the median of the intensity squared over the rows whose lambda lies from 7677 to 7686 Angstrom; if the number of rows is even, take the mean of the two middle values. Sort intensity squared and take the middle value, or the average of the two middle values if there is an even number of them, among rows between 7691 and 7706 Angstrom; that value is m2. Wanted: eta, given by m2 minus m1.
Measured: -2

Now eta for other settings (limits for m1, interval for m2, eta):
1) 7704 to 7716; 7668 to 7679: 14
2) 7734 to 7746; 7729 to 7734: -4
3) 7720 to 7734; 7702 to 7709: 0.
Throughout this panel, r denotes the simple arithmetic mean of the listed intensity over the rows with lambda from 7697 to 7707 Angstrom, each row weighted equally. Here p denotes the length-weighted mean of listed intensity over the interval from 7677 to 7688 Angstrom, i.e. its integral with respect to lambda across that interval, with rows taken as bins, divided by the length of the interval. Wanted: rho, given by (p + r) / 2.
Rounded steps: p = 12.9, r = 12.8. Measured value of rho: 12.8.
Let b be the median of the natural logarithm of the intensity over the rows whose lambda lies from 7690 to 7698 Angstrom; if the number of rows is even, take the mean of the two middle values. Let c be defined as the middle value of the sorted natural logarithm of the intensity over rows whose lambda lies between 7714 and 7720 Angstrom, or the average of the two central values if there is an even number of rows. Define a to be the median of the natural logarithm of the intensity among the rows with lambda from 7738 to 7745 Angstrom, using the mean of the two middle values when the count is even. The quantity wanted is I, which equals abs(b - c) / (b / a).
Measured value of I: 0.020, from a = 2.56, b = 2.54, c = 2.52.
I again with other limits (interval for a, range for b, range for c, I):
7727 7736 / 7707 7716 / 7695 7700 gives 0.027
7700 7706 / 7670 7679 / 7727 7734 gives 0.021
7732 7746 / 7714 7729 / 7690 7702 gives 0.009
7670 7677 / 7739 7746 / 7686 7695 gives 0.017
